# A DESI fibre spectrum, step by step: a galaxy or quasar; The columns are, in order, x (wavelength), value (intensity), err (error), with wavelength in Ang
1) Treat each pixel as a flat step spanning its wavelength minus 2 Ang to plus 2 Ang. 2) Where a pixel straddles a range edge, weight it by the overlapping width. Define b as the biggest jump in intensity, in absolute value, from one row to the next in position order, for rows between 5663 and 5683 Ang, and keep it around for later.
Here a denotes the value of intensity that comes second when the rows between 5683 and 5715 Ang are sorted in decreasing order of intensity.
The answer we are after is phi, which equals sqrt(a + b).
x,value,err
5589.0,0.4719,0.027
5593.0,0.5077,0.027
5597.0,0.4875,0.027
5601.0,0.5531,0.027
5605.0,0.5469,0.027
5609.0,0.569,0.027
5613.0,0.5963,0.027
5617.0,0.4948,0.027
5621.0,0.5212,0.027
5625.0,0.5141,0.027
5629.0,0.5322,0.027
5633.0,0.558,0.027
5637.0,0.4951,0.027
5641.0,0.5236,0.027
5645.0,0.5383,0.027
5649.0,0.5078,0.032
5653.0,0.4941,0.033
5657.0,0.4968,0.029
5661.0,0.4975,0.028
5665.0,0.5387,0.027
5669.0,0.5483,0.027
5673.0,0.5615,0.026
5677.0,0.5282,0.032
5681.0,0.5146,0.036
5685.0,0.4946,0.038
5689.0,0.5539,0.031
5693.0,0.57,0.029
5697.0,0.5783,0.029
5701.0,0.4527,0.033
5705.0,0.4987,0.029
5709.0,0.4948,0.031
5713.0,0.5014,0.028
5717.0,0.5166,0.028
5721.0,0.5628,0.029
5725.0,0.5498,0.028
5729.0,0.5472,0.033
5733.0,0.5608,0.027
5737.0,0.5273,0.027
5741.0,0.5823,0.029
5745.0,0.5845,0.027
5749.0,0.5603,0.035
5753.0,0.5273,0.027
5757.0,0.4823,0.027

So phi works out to 0.777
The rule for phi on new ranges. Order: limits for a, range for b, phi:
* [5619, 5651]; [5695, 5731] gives 0.815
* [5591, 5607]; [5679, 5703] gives 0.820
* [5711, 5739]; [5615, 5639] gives 0.790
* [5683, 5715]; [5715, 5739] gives 0.785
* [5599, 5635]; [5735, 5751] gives 0.790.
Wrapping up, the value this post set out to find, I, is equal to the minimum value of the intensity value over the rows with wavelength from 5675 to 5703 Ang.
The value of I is 0.4527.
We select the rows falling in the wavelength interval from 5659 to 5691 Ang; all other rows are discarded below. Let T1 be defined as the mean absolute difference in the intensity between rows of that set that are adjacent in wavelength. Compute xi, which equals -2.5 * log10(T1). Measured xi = 3.91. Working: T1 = 0.027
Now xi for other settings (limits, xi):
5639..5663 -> 4.76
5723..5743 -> 3.96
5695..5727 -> 3.59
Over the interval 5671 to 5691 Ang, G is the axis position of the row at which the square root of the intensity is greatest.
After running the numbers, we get 5673.0 Ang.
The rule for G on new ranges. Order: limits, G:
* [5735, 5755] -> 5745.0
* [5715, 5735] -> 5721.0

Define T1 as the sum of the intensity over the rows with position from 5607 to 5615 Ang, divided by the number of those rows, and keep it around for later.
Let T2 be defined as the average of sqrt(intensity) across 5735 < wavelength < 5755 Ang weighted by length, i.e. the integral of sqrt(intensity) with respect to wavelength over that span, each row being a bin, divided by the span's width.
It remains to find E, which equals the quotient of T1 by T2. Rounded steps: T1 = 0.583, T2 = 0.746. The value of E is 0.781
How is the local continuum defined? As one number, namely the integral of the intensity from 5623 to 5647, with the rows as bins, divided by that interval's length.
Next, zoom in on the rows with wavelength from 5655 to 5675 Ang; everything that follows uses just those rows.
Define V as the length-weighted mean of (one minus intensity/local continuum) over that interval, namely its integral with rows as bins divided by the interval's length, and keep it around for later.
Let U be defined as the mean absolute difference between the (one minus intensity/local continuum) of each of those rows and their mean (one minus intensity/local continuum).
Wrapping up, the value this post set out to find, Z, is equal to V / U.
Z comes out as -0.1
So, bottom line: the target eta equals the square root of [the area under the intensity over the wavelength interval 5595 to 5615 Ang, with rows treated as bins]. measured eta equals 3.32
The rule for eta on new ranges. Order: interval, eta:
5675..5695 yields 3.26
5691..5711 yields 3.22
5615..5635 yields 3.24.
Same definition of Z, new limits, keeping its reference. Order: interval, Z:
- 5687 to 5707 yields -0.1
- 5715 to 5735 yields -1.7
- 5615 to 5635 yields 0.2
